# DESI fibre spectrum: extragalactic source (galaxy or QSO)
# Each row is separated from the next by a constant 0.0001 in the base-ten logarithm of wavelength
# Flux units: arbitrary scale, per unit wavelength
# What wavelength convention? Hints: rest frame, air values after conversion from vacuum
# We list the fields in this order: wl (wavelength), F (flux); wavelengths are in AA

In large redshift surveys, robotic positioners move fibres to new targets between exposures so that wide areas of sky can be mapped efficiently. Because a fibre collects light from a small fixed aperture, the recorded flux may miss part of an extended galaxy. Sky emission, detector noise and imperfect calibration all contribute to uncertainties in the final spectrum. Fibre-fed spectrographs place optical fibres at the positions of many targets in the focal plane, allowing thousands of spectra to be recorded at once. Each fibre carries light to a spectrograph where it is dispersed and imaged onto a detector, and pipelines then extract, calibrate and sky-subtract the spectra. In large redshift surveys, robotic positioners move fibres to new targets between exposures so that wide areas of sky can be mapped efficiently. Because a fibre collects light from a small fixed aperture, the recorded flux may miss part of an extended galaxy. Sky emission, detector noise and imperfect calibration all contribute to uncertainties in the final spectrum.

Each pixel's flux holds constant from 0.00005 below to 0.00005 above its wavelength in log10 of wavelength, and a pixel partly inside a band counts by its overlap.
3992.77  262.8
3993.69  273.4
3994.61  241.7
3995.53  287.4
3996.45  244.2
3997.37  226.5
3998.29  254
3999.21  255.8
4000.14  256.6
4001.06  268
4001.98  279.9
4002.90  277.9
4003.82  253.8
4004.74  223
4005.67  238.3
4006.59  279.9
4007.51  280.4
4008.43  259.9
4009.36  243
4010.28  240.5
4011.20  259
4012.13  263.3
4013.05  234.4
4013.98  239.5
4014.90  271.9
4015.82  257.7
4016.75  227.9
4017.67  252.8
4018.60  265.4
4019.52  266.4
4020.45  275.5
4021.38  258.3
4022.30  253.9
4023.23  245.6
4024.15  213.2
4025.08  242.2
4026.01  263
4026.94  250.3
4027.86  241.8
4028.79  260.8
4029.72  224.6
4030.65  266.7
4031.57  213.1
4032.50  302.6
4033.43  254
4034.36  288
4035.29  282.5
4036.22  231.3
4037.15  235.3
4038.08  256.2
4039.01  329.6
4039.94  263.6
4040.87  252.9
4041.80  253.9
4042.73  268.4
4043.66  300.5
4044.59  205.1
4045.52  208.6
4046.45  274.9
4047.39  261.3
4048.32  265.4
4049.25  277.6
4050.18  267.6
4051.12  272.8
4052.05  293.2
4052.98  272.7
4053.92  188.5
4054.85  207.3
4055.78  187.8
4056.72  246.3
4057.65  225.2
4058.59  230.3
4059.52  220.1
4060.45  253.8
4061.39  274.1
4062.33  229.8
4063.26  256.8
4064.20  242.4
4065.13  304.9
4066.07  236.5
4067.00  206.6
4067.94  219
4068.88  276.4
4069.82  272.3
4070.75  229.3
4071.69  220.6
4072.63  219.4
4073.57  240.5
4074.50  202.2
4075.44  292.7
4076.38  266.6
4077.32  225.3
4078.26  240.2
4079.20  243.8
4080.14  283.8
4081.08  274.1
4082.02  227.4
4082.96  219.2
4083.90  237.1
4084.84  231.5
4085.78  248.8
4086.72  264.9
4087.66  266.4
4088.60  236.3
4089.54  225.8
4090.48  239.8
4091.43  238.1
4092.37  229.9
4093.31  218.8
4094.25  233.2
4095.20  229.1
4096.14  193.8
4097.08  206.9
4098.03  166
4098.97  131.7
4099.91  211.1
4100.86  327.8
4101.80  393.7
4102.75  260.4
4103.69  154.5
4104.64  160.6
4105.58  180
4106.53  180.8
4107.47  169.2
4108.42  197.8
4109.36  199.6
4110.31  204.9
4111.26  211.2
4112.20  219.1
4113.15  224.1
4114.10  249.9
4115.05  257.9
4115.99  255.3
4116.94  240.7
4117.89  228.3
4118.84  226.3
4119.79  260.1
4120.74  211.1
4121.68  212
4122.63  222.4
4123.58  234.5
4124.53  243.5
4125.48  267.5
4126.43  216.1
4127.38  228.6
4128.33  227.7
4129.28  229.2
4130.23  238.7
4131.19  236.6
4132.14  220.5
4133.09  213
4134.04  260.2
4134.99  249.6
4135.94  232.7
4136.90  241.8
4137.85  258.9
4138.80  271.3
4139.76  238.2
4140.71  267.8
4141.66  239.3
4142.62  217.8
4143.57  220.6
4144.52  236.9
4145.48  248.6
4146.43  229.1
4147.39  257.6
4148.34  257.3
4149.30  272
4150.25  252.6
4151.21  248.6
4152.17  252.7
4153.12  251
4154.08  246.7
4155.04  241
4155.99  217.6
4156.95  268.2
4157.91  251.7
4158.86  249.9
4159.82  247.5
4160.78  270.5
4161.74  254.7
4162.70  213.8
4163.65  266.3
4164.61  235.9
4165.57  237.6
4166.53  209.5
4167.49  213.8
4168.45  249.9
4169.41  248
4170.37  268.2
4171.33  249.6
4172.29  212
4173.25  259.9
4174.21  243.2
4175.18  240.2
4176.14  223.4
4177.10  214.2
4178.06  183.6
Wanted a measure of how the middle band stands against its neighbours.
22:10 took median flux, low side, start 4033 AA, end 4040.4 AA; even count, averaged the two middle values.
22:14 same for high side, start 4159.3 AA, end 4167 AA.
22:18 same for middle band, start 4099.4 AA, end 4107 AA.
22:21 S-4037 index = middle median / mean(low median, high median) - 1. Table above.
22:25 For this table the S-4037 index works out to -0.22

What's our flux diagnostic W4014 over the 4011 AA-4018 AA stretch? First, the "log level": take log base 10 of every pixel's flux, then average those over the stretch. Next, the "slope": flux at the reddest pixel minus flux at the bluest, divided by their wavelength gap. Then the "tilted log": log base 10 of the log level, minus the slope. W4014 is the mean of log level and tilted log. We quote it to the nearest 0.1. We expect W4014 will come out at 1.9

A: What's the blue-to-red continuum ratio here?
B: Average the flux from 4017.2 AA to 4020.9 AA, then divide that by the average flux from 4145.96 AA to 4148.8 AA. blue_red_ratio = 1.07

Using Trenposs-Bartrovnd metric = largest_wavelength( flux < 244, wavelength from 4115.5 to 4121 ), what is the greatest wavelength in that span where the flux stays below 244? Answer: 4120.74 AA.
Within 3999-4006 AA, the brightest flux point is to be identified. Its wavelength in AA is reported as 4001.98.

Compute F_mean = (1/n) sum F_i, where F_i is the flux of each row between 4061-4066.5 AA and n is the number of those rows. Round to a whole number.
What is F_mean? 257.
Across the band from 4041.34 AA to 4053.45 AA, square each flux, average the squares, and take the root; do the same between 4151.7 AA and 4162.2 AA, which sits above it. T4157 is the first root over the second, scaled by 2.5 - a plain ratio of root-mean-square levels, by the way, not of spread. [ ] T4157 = 2.64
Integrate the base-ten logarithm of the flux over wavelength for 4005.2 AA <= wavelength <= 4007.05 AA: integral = 4.45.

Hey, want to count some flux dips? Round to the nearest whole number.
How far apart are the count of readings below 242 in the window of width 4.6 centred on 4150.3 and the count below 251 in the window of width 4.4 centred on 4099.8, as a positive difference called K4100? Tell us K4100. 3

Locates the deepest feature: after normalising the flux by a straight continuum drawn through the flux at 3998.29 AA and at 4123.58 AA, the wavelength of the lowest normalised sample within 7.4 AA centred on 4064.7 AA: 4067.00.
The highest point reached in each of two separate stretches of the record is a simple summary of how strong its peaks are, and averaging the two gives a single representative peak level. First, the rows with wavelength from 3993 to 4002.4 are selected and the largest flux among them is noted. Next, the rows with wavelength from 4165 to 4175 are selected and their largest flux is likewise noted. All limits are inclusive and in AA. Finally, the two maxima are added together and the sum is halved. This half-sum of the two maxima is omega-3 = 277.8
